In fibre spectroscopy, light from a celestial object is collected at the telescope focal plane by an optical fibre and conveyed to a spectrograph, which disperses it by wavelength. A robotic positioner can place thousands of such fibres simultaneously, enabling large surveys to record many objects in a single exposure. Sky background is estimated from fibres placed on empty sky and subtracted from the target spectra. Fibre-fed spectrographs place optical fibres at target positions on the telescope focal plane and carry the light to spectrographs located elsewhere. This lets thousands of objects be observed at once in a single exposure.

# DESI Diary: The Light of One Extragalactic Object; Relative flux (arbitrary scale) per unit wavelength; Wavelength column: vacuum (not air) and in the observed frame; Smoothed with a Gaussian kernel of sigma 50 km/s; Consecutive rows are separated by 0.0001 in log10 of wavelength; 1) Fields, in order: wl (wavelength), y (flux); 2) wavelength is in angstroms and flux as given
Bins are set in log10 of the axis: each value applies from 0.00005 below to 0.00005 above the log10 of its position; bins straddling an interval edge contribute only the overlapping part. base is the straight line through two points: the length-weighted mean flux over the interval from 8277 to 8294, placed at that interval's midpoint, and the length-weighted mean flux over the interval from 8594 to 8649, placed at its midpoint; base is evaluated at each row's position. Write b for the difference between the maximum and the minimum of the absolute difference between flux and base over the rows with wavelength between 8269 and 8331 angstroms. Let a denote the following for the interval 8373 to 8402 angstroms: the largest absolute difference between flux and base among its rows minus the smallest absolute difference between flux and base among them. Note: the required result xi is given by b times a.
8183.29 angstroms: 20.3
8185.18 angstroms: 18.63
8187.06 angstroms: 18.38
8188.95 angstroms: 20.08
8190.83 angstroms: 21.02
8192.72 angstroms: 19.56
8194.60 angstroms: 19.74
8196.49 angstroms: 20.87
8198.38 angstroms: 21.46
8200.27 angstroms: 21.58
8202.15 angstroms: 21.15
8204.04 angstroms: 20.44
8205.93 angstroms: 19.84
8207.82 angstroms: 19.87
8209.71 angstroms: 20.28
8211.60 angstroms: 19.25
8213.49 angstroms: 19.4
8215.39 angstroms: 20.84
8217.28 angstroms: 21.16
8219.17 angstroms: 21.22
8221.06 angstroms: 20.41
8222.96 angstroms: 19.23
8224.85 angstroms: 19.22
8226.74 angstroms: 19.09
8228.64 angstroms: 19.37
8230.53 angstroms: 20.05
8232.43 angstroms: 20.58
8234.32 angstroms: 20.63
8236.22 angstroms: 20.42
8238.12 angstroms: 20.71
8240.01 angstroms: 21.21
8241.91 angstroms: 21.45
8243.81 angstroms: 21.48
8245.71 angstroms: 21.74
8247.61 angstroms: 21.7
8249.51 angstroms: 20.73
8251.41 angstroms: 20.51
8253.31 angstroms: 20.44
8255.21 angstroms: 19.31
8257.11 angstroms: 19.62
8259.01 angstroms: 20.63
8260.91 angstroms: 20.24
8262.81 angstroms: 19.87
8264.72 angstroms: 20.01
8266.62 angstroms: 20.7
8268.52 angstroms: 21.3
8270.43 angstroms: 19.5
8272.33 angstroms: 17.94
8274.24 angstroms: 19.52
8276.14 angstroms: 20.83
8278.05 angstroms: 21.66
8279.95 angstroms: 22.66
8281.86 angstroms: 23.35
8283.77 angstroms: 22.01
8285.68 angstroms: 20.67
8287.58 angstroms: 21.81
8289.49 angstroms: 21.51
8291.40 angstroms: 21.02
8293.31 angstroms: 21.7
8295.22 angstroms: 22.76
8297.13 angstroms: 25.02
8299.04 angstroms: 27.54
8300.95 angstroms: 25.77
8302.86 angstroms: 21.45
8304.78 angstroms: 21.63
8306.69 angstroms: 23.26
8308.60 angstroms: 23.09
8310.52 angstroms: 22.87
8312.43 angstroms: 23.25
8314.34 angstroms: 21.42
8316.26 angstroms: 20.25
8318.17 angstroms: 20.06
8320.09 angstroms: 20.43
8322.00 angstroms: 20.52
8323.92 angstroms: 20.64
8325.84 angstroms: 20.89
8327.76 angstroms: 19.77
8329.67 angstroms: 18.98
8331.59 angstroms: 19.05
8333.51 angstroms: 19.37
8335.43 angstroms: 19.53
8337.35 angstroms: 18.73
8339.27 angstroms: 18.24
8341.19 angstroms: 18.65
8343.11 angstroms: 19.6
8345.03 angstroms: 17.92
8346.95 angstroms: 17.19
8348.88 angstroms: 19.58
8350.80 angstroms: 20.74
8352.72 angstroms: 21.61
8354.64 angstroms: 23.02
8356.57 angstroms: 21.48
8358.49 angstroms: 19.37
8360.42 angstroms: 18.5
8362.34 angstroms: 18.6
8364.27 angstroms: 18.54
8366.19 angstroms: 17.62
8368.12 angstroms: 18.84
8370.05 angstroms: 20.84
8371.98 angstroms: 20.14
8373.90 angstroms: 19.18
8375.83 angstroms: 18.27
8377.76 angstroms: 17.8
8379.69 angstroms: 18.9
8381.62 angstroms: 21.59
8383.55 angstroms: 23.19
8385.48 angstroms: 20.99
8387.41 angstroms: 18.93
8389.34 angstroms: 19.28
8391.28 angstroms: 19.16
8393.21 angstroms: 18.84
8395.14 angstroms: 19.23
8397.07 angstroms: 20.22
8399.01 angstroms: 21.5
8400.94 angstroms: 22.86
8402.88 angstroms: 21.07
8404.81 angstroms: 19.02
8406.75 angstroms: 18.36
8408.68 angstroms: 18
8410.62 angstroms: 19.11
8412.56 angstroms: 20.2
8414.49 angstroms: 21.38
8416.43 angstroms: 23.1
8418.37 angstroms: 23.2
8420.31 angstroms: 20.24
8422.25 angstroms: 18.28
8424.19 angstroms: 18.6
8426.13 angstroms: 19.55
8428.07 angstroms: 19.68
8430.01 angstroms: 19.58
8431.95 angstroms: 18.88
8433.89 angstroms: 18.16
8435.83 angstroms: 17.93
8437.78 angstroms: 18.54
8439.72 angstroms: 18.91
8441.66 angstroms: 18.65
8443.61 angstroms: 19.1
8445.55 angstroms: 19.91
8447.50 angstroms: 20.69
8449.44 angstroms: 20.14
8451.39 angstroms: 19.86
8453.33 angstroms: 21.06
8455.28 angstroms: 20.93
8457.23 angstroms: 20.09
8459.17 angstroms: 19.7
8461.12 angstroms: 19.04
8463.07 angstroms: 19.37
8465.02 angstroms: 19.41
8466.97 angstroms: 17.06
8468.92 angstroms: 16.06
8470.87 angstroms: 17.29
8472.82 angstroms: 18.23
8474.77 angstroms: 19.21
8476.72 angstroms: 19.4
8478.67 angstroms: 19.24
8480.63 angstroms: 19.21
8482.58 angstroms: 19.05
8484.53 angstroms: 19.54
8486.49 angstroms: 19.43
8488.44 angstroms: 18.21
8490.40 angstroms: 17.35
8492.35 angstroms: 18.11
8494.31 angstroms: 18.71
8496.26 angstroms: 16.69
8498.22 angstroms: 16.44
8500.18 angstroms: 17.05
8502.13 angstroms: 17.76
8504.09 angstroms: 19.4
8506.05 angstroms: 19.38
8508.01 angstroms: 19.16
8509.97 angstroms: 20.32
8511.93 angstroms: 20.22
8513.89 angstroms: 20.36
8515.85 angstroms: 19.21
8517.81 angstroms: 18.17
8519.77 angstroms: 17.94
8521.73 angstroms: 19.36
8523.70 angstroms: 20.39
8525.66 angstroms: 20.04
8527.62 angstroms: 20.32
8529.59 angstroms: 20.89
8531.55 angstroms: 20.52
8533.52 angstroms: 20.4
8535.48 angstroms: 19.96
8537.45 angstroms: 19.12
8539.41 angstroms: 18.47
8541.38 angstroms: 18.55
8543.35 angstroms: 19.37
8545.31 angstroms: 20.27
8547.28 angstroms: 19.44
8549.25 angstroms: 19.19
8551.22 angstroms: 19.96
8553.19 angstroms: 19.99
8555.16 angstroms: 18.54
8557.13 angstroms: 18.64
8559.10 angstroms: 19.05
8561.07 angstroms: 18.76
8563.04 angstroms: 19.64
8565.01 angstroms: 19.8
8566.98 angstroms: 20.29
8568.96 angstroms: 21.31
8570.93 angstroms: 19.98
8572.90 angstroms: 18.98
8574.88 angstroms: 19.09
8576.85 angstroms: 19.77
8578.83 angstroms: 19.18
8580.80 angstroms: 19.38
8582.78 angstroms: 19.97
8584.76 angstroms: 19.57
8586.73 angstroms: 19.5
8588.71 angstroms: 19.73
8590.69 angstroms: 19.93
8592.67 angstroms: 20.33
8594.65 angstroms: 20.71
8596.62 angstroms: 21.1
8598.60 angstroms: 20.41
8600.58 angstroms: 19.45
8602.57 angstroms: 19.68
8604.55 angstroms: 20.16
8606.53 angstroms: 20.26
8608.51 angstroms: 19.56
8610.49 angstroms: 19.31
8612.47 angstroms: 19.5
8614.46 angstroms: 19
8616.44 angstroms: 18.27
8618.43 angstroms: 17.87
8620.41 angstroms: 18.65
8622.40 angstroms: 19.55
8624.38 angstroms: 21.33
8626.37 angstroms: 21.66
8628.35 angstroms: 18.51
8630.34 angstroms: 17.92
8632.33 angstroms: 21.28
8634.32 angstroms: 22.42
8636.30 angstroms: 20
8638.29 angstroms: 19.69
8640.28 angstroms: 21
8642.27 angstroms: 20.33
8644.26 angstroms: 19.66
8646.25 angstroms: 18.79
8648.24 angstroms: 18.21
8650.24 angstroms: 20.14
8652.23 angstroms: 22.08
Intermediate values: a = 3.2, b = 5.8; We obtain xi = 18.8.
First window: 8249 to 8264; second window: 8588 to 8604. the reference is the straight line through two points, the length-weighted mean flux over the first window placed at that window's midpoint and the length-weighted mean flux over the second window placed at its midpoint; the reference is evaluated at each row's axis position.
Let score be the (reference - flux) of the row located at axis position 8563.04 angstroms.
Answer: 0.5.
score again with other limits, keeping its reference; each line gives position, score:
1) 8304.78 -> -1.5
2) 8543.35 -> 0.8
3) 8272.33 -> 2.2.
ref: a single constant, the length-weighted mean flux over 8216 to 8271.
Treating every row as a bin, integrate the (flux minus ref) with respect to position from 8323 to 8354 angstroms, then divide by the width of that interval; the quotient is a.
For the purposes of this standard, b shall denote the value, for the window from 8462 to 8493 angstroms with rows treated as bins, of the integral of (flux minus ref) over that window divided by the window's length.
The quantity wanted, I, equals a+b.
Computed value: -2.9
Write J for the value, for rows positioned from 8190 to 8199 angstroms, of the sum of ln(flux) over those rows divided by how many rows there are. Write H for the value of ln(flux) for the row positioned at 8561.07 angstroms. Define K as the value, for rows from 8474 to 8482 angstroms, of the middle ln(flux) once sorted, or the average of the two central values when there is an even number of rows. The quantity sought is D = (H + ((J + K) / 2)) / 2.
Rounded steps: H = 2.93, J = 3.02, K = 2.96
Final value 2.960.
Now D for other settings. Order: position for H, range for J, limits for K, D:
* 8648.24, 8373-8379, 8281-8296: 2.949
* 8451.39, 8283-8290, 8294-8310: 3.047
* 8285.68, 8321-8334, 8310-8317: 3.036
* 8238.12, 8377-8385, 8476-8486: 3.007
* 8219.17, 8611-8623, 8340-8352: 2.998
